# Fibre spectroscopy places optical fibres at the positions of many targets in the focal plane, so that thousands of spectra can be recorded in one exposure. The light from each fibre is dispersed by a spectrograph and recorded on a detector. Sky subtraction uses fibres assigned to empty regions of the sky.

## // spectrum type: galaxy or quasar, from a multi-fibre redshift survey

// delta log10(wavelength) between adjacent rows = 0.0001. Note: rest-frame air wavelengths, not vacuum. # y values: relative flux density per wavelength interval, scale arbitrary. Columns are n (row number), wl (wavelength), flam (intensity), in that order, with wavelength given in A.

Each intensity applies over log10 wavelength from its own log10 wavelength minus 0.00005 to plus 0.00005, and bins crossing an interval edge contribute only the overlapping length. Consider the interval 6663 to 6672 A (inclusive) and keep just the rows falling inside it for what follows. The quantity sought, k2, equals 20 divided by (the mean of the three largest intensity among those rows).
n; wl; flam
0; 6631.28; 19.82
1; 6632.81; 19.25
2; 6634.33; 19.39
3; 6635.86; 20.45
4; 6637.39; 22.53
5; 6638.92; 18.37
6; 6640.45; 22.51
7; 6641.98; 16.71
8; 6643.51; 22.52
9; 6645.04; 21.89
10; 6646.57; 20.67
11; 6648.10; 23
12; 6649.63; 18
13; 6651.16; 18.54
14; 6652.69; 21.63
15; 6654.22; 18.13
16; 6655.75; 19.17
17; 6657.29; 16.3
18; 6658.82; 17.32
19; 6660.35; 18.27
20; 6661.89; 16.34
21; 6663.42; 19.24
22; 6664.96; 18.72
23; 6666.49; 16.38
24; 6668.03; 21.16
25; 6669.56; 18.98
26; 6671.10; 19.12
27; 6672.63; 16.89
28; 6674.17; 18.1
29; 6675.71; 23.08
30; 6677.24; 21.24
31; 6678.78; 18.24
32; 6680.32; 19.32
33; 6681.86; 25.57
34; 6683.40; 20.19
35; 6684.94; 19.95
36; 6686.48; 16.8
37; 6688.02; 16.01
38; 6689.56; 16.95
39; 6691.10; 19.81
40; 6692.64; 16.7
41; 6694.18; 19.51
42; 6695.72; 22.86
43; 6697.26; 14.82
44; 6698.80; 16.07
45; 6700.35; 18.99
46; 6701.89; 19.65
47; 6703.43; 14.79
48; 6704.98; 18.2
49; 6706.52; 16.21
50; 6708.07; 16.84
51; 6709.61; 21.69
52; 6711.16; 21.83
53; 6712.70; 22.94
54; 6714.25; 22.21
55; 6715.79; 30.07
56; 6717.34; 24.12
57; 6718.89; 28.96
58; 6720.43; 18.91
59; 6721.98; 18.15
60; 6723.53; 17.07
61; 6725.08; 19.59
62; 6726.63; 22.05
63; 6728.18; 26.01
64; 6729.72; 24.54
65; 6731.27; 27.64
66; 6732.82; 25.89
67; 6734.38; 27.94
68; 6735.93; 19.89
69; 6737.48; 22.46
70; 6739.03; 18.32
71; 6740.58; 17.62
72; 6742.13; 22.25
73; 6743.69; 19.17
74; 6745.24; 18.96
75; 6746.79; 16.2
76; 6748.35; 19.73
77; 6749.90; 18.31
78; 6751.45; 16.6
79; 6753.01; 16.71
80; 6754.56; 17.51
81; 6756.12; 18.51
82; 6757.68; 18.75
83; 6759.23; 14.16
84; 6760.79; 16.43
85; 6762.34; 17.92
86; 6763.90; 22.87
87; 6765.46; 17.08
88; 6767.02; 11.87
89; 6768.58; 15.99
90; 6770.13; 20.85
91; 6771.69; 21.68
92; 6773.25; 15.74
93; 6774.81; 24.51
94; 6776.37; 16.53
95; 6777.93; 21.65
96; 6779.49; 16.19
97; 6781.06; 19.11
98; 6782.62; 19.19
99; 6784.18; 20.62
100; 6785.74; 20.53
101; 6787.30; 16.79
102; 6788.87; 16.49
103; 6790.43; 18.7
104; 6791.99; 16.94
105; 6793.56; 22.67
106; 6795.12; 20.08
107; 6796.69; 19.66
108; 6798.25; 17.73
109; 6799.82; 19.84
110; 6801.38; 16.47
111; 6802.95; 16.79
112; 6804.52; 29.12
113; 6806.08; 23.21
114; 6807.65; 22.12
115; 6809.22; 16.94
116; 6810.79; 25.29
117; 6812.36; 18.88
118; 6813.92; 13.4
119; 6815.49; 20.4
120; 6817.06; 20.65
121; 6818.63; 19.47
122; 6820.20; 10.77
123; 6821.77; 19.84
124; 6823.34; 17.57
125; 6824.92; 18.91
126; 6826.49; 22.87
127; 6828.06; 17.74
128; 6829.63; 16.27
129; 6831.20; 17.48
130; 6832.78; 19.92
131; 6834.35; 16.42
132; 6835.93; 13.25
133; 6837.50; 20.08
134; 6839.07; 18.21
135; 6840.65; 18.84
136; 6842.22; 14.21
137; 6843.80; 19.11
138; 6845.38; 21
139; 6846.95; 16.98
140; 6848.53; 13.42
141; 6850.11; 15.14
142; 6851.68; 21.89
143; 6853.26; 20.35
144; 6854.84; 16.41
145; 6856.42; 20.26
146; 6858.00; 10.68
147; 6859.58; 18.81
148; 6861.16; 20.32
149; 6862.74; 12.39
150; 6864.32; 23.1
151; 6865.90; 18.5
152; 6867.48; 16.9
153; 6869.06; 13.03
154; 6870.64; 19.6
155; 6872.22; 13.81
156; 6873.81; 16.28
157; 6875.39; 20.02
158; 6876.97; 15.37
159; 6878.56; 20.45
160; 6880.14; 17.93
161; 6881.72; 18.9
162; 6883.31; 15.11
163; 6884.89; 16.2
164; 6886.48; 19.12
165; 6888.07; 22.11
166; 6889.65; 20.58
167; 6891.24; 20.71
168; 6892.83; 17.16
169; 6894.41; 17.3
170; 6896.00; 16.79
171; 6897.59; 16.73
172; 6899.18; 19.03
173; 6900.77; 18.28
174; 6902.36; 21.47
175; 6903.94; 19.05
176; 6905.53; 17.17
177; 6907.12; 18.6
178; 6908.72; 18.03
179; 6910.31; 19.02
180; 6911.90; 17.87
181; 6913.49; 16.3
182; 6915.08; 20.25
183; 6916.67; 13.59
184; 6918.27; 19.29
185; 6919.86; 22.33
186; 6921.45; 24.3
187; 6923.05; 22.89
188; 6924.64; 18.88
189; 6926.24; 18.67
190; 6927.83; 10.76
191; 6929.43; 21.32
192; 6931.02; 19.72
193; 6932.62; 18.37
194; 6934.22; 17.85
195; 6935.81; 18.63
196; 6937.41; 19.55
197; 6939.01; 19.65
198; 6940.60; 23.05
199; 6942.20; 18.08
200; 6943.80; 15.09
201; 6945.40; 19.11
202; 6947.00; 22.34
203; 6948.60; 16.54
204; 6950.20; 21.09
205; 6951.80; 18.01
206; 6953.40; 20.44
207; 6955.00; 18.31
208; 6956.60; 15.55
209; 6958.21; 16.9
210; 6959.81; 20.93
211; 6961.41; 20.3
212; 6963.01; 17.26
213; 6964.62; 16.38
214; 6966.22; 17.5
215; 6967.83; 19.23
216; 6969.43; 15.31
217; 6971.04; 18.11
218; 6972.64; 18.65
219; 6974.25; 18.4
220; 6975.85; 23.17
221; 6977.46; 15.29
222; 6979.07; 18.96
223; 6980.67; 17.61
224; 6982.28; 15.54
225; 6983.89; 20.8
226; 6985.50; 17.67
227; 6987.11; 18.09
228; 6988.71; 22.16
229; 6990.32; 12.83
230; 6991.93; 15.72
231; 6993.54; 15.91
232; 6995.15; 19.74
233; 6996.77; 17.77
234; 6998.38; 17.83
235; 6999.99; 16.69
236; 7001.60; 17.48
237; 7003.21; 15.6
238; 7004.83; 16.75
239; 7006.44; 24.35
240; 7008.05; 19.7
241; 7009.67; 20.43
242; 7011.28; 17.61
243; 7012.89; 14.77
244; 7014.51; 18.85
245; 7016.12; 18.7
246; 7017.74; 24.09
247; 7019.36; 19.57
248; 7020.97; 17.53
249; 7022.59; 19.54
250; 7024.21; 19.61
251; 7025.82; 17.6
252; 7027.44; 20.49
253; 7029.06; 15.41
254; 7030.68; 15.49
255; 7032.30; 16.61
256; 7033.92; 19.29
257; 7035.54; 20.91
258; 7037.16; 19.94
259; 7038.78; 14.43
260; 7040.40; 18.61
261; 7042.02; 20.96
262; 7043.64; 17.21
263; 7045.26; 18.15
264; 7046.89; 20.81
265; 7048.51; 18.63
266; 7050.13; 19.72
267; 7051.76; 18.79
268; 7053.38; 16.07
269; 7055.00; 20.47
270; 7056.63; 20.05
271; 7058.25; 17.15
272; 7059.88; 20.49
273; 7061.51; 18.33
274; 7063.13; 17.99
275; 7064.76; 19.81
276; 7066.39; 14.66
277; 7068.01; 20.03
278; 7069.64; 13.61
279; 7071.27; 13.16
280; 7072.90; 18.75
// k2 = 1.01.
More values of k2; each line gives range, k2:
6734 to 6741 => 0.85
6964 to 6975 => 1.07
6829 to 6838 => 1.04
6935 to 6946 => 0.96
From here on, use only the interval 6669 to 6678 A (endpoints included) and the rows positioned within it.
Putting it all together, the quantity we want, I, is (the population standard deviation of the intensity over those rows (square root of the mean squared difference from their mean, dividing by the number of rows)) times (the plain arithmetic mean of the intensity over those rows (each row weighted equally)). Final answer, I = 40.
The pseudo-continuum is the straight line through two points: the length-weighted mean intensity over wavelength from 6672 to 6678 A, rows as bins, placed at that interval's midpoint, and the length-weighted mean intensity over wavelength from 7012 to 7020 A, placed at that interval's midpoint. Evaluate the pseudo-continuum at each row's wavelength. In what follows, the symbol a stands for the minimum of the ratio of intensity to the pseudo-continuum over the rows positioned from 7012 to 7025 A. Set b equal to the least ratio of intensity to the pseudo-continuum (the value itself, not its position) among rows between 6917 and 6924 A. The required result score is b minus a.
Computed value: 0.23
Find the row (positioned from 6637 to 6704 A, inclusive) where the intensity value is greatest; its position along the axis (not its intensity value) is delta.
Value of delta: 6681.86 A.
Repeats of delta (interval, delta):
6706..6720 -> 6715.79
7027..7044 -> 7042.02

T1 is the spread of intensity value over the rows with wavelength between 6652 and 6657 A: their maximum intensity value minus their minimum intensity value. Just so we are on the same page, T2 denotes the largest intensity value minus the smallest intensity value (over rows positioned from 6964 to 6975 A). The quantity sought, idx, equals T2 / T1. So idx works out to 1.1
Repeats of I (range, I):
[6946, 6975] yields 36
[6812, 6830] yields 57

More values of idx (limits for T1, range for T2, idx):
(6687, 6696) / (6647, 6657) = 0.7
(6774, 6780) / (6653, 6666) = 0.4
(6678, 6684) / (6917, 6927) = 0.8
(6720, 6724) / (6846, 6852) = 4.6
